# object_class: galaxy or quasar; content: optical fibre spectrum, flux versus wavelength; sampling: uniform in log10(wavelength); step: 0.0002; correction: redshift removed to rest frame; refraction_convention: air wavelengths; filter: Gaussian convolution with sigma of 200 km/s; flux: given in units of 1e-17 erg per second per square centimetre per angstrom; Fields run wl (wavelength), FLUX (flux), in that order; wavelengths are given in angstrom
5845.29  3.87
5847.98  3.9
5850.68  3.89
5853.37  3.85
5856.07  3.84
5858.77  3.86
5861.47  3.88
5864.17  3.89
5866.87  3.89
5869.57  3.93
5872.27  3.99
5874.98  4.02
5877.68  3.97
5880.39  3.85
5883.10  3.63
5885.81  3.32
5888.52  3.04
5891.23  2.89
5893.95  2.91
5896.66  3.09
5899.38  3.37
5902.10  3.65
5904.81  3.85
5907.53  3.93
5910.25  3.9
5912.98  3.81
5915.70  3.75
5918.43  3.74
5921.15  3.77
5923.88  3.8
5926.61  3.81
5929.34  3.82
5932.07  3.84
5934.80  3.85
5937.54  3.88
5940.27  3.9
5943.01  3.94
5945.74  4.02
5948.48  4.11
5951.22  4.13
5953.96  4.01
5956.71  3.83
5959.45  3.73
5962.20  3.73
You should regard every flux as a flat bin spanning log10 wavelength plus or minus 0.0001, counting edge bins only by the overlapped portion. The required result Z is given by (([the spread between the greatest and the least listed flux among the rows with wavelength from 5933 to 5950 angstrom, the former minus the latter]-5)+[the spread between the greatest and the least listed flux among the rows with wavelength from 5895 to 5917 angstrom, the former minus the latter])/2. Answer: -1.95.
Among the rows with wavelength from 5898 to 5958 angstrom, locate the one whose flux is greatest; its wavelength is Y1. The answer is 5951.22 angstrom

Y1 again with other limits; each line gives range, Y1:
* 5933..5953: 5951.22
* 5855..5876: 5874.98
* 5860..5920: 5874.98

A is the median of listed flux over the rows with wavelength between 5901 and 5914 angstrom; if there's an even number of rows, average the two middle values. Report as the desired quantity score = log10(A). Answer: 0.585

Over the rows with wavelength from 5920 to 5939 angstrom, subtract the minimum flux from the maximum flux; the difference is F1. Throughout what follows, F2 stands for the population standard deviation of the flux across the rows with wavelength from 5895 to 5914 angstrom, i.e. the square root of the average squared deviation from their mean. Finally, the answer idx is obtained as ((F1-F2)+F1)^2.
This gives 0.0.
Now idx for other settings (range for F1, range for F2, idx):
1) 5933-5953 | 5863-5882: 0.3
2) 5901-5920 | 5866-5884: 0.2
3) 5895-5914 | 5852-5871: 2.7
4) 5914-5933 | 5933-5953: 0.0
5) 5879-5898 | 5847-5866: 3.6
